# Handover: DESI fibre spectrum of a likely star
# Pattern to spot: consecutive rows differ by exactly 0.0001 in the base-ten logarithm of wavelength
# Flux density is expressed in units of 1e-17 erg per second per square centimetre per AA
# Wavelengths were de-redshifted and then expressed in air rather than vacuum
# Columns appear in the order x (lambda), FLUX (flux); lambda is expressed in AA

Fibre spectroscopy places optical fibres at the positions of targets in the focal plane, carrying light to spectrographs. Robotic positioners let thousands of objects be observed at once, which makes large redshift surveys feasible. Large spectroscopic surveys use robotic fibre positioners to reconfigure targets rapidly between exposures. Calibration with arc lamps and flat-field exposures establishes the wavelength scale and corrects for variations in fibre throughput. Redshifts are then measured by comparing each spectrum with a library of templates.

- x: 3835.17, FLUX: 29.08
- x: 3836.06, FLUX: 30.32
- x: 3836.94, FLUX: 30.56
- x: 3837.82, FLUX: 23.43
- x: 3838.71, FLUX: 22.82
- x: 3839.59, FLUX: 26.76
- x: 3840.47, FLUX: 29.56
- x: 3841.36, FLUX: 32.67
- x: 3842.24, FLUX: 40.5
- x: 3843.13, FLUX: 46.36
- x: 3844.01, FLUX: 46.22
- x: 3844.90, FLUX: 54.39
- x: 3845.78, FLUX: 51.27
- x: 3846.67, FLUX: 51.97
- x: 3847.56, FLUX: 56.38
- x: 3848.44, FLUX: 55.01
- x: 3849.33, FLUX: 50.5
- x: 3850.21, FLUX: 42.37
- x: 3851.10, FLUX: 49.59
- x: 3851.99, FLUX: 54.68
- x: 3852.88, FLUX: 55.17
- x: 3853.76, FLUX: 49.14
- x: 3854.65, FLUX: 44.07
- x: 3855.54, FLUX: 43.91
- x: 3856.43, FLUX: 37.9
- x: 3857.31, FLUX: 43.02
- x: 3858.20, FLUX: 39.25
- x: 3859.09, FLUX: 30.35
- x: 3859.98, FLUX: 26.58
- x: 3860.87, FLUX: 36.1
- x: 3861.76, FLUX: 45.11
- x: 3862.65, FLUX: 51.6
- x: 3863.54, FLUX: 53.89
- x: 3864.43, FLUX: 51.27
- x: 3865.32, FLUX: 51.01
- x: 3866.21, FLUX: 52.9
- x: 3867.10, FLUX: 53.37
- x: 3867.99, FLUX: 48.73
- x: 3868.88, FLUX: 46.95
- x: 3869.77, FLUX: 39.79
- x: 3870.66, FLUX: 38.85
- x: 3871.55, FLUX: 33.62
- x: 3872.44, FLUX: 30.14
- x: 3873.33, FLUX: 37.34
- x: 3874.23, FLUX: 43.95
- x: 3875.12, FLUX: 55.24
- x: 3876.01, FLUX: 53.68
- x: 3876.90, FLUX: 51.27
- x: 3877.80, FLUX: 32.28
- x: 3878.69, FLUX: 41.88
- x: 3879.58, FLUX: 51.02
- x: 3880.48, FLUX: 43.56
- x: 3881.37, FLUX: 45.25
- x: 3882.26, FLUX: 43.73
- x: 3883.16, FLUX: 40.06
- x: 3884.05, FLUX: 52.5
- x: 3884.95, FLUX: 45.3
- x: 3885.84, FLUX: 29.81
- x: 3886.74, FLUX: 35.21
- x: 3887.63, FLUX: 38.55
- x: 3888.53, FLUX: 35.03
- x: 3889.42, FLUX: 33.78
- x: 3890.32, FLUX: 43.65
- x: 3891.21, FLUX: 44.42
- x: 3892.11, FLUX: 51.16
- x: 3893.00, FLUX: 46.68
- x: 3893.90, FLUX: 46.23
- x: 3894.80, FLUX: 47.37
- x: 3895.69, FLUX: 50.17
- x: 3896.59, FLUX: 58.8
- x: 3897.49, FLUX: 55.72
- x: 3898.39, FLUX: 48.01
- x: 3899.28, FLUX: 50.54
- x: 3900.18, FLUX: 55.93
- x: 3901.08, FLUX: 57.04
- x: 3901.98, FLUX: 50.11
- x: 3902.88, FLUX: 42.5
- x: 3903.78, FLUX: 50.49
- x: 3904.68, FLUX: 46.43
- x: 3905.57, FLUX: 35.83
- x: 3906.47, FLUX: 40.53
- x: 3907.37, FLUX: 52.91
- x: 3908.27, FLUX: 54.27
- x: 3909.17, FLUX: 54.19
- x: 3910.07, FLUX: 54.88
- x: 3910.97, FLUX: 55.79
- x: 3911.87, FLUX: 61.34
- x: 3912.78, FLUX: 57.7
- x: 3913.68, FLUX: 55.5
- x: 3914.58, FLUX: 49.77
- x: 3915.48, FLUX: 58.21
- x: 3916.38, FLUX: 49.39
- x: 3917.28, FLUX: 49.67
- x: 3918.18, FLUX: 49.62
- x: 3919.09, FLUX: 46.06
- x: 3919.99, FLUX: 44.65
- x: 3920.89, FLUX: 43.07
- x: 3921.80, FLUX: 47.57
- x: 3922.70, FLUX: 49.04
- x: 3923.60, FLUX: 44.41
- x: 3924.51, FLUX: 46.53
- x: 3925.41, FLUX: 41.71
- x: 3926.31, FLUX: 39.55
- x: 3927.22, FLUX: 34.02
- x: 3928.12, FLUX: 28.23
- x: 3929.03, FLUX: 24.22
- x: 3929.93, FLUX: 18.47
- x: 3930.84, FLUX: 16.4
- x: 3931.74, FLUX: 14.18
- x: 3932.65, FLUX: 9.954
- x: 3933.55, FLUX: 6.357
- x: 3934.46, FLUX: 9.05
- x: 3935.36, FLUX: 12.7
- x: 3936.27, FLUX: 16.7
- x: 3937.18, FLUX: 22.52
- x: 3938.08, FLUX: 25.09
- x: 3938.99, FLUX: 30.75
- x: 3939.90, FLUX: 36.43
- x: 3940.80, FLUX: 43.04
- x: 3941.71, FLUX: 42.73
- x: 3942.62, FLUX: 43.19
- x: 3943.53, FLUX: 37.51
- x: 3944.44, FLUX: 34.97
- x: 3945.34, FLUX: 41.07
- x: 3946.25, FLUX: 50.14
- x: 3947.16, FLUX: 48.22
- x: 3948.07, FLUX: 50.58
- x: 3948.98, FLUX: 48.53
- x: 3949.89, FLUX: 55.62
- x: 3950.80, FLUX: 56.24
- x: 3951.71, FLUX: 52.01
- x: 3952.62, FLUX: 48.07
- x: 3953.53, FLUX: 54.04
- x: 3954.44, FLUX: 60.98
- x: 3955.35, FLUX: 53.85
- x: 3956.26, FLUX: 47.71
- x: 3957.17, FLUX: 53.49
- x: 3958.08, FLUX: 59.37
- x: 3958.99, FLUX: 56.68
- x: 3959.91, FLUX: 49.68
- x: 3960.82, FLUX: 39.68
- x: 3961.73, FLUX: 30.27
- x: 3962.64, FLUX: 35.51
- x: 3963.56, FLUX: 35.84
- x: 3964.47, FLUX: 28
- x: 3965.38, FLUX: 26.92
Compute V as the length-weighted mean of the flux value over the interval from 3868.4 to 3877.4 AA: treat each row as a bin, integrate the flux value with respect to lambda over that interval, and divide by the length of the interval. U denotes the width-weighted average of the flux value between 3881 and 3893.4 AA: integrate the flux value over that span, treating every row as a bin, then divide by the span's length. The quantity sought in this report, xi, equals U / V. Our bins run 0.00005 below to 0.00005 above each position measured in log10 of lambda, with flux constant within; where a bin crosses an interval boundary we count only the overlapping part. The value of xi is 0.97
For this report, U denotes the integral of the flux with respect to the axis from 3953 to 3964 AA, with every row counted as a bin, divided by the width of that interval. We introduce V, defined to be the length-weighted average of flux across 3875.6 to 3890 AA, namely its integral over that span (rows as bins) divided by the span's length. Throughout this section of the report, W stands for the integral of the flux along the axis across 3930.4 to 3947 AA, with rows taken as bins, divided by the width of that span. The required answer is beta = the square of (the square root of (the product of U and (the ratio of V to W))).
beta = 73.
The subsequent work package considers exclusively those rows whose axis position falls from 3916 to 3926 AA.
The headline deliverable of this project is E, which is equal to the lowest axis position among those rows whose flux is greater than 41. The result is 3916.38 AA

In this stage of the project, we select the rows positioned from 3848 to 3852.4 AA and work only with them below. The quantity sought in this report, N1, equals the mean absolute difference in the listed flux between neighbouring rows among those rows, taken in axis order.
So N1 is 6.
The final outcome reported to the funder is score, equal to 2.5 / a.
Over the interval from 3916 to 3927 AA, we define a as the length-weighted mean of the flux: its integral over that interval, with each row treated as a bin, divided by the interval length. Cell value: 0.055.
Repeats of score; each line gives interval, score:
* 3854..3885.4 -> 0.057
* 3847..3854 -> 0.048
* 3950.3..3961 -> 0.047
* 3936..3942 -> 0.080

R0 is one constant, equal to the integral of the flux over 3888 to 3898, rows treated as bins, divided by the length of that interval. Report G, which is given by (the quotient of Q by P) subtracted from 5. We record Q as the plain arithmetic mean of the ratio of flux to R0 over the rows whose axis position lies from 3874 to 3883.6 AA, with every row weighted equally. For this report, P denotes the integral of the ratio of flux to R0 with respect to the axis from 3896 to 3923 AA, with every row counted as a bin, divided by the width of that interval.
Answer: 4.1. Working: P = 1.09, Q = 0.98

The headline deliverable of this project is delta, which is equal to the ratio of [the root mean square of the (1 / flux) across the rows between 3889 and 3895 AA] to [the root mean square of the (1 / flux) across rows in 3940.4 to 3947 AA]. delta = 0.94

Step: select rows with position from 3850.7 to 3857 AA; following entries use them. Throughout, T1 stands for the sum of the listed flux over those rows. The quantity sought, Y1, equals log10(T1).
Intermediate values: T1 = 334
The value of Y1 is 2.52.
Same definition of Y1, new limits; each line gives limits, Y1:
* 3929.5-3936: 1.94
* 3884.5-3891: 2.42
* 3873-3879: 2.50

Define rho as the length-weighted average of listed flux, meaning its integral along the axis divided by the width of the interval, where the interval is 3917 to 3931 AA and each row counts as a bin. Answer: 39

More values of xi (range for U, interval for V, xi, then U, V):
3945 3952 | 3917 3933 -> 1.40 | 50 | 36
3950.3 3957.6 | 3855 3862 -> 1.42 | 53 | 38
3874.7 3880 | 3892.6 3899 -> 0.94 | 48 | 50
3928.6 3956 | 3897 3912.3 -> 0.70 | 36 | 51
